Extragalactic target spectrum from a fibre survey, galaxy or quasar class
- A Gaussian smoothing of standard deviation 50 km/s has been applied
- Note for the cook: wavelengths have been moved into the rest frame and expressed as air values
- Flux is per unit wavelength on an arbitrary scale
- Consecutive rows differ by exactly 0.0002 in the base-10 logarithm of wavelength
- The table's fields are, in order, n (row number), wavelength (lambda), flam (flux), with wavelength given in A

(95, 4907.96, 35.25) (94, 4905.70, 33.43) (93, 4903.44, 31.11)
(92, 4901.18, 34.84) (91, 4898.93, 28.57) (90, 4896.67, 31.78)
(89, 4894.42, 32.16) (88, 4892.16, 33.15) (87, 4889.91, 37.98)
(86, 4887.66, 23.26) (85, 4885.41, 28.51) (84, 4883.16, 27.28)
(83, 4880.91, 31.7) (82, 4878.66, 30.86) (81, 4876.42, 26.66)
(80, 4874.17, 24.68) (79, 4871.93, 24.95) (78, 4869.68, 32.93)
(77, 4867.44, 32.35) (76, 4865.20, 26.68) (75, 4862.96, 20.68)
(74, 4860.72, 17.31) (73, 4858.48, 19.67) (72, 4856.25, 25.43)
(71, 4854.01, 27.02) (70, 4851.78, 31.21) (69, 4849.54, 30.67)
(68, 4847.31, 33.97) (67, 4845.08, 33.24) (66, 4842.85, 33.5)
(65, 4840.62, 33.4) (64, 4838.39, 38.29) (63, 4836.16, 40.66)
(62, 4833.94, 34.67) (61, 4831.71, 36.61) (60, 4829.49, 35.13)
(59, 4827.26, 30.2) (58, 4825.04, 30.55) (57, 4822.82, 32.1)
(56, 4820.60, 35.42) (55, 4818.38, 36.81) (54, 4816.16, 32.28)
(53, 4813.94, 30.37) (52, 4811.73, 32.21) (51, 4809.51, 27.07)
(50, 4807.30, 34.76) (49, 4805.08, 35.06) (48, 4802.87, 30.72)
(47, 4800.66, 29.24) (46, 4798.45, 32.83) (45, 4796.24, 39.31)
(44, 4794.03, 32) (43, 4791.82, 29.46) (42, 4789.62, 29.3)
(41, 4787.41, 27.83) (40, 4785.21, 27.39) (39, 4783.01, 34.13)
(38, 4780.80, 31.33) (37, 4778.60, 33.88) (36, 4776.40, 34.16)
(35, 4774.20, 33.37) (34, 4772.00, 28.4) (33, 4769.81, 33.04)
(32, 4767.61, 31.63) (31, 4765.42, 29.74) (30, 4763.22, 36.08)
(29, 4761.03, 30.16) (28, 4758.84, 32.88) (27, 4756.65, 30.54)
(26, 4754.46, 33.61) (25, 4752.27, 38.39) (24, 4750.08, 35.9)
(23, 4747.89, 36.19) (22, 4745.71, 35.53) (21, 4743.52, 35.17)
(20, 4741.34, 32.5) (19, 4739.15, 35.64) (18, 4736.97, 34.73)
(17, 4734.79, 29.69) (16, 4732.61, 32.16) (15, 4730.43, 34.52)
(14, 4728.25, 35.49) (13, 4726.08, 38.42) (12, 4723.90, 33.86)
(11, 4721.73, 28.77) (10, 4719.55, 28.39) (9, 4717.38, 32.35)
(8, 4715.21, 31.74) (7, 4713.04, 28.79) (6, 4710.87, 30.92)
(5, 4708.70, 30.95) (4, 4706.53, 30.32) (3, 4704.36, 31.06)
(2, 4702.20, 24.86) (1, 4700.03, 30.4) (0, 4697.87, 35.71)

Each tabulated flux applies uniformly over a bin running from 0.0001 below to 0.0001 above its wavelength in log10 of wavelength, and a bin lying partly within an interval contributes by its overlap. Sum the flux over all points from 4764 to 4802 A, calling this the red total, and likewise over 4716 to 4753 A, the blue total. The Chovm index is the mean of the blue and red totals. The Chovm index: 557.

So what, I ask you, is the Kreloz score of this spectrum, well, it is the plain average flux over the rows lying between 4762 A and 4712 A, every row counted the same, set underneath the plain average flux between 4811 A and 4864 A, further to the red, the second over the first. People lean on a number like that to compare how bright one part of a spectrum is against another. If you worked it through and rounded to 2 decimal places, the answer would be 0.94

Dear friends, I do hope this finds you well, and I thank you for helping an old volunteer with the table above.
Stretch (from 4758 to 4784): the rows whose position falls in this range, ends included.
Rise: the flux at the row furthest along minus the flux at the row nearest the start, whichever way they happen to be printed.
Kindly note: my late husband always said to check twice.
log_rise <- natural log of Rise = 0.2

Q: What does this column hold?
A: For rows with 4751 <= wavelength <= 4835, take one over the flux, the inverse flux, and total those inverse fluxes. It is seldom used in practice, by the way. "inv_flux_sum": 1.18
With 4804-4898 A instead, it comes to 1.41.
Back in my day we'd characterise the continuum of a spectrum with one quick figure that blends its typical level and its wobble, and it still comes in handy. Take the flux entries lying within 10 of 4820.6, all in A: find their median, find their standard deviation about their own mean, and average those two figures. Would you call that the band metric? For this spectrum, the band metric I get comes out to 17.3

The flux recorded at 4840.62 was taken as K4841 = 33.4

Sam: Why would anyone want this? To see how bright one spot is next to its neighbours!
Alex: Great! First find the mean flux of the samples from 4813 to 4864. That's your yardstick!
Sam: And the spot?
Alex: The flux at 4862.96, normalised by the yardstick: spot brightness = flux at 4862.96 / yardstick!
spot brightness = 0.66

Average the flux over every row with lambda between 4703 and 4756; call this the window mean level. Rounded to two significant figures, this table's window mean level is 33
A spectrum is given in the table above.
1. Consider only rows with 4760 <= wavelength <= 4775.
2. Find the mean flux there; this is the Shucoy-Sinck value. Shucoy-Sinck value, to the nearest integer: 32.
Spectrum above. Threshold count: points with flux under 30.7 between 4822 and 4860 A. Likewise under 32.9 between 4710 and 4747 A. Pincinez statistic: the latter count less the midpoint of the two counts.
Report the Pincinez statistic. 1.5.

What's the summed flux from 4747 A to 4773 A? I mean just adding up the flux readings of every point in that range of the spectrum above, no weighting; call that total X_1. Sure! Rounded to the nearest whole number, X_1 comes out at 397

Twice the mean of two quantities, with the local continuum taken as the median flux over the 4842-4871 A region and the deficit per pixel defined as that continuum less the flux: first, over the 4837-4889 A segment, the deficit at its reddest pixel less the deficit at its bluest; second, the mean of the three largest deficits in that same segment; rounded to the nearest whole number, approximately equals 26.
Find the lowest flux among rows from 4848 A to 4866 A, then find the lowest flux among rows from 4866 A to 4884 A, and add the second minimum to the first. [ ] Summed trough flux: 42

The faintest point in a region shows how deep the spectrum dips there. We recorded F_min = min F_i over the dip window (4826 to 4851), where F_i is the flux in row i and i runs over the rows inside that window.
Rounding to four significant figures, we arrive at 30.20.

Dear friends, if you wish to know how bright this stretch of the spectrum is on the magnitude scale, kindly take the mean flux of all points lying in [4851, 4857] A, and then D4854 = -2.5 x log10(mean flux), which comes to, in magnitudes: -3.61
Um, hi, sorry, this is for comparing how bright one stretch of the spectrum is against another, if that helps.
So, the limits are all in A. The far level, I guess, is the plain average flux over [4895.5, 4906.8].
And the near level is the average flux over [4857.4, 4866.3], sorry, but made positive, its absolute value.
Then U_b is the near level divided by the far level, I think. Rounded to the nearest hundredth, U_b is 0.66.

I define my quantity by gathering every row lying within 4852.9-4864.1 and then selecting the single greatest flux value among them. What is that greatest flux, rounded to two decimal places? 27.02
